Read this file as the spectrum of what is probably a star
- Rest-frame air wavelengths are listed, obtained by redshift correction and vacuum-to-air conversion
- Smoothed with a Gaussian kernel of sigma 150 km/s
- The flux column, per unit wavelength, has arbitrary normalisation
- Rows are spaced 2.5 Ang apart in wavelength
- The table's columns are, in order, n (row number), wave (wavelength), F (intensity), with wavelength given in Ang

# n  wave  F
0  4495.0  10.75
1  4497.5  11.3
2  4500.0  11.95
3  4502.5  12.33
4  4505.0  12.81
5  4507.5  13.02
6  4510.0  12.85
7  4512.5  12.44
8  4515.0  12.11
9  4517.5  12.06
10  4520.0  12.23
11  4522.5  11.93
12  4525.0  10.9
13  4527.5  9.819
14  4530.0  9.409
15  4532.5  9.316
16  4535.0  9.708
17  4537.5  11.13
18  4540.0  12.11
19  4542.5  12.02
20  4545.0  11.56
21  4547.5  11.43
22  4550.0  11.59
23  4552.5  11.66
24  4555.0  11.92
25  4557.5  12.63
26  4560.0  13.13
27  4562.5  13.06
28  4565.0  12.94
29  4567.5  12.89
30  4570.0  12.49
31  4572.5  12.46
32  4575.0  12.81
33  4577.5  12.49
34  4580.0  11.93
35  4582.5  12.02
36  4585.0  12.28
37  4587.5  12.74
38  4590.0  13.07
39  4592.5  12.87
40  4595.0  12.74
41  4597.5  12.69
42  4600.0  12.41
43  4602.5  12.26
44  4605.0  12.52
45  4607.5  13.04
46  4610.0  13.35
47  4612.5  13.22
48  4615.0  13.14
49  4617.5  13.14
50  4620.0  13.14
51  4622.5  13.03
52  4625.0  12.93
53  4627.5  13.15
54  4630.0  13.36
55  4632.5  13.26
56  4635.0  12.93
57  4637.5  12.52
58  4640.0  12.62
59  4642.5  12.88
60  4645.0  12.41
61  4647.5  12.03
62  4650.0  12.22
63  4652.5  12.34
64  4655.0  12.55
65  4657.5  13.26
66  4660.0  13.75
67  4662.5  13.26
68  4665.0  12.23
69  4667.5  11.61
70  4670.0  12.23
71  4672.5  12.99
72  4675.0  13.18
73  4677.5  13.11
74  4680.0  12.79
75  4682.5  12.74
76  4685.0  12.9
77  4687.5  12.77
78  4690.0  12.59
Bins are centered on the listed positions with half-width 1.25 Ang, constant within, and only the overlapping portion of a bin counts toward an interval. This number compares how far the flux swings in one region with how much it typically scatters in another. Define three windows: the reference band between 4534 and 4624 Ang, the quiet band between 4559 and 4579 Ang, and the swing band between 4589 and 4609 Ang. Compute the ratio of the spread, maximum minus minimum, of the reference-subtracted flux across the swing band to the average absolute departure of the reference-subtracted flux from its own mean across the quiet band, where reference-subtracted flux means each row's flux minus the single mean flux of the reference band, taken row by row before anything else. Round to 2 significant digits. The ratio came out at 3.6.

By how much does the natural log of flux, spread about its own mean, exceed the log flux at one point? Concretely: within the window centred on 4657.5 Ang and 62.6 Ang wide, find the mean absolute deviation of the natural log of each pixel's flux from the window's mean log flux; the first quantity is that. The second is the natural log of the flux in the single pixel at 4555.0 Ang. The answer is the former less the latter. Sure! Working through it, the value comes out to -2.45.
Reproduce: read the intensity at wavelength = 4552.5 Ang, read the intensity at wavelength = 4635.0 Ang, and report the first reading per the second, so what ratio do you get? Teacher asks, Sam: 0.90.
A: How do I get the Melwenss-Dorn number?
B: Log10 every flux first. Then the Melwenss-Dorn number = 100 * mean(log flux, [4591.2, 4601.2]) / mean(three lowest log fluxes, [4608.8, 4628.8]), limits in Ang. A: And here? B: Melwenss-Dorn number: 99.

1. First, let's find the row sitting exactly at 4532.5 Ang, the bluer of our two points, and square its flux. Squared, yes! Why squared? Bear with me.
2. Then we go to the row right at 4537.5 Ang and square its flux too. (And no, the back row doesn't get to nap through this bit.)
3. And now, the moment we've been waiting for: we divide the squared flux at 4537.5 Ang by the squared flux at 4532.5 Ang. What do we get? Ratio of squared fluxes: 1.43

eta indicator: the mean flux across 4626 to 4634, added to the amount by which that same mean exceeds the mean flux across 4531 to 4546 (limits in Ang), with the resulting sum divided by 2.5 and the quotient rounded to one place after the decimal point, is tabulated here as 6.2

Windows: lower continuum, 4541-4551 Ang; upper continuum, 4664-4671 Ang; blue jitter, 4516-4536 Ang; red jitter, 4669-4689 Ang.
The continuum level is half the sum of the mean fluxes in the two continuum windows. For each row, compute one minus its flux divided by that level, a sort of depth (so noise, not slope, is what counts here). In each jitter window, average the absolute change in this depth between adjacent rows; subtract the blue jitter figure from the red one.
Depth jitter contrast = -0.022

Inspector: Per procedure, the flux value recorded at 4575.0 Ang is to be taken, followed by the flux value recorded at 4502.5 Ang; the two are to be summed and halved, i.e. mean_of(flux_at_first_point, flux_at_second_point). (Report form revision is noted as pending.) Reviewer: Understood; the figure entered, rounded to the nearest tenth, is 12.6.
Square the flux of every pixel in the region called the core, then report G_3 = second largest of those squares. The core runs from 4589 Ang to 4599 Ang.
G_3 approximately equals 166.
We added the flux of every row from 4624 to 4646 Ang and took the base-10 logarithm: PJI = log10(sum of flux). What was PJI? 2.06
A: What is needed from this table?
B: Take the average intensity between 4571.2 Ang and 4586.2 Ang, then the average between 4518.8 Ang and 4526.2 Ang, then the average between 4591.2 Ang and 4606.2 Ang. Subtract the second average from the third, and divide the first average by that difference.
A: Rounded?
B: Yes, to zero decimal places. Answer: 14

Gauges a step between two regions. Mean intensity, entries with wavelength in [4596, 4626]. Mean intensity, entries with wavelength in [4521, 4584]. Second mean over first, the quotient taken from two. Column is 1.09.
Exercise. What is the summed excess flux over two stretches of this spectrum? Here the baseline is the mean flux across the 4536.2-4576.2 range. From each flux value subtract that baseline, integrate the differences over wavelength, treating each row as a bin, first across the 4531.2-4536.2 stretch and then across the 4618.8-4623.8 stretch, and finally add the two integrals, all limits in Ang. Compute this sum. -9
